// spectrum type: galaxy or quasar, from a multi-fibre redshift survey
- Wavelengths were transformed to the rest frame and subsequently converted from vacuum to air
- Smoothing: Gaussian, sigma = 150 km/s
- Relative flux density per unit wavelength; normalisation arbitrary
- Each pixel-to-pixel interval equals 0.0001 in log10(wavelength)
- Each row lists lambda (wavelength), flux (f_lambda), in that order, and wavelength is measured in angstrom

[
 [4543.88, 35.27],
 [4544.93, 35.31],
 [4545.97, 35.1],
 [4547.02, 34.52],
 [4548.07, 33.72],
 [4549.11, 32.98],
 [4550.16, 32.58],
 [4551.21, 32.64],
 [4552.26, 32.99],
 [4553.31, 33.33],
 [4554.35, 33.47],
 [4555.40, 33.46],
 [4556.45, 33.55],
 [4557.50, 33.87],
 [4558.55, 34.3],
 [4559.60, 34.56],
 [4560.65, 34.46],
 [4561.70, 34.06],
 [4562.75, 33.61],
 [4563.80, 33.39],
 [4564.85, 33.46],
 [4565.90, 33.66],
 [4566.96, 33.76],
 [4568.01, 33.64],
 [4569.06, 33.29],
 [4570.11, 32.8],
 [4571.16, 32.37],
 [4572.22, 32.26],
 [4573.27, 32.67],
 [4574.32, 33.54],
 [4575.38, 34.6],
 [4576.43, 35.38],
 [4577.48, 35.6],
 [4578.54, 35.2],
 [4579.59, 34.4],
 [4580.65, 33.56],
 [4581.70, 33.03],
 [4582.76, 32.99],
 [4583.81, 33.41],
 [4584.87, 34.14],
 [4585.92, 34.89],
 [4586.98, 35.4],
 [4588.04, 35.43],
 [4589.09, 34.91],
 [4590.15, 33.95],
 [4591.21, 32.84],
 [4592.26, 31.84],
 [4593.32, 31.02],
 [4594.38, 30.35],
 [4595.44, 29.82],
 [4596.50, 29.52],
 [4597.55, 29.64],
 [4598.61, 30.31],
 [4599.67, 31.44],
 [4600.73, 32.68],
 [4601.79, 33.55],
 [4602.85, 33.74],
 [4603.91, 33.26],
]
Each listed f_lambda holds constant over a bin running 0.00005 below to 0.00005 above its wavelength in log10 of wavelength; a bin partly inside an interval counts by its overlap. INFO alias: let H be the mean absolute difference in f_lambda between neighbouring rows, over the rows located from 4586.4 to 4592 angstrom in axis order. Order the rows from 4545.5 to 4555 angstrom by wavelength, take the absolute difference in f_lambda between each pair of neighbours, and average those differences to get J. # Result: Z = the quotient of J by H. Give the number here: 0.65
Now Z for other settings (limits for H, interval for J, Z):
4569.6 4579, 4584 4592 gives 1.21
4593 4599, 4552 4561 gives 0.46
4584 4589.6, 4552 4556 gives 0.36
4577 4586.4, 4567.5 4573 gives 0.61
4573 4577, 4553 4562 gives 0.24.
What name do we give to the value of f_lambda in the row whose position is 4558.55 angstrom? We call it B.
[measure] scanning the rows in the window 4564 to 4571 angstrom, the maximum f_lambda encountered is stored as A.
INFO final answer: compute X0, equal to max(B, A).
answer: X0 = 34.3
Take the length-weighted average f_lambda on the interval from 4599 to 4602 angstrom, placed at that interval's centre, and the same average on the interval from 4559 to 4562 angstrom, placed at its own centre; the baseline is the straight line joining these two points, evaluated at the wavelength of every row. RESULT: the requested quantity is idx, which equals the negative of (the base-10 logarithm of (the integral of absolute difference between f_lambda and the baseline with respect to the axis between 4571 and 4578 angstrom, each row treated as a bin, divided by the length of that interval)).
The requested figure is -0.11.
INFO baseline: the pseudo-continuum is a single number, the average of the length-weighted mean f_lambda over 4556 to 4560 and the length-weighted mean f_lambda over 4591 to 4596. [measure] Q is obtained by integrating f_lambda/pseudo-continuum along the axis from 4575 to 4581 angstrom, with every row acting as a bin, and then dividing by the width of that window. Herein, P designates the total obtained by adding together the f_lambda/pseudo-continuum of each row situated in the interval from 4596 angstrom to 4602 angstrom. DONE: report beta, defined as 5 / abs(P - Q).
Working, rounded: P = 5.75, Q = 1.07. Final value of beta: 1.07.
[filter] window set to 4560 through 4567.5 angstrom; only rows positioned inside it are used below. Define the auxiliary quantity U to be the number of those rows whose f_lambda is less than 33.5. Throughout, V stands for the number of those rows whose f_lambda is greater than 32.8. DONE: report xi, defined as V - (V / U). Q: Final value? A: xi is 3.5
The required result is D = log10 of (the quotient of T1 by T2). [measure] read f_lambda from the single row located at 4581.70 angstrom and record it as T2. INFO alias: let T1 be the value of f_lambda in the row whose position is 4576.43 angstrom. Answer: 0.030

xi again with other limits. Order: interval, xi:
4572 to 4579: 2.5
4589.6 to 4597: 1.7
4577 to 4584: 4.7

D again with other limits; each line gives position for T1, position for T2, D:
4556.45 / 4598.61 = 0.044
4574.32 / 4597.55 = 0.054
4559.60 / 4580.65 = 0.013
